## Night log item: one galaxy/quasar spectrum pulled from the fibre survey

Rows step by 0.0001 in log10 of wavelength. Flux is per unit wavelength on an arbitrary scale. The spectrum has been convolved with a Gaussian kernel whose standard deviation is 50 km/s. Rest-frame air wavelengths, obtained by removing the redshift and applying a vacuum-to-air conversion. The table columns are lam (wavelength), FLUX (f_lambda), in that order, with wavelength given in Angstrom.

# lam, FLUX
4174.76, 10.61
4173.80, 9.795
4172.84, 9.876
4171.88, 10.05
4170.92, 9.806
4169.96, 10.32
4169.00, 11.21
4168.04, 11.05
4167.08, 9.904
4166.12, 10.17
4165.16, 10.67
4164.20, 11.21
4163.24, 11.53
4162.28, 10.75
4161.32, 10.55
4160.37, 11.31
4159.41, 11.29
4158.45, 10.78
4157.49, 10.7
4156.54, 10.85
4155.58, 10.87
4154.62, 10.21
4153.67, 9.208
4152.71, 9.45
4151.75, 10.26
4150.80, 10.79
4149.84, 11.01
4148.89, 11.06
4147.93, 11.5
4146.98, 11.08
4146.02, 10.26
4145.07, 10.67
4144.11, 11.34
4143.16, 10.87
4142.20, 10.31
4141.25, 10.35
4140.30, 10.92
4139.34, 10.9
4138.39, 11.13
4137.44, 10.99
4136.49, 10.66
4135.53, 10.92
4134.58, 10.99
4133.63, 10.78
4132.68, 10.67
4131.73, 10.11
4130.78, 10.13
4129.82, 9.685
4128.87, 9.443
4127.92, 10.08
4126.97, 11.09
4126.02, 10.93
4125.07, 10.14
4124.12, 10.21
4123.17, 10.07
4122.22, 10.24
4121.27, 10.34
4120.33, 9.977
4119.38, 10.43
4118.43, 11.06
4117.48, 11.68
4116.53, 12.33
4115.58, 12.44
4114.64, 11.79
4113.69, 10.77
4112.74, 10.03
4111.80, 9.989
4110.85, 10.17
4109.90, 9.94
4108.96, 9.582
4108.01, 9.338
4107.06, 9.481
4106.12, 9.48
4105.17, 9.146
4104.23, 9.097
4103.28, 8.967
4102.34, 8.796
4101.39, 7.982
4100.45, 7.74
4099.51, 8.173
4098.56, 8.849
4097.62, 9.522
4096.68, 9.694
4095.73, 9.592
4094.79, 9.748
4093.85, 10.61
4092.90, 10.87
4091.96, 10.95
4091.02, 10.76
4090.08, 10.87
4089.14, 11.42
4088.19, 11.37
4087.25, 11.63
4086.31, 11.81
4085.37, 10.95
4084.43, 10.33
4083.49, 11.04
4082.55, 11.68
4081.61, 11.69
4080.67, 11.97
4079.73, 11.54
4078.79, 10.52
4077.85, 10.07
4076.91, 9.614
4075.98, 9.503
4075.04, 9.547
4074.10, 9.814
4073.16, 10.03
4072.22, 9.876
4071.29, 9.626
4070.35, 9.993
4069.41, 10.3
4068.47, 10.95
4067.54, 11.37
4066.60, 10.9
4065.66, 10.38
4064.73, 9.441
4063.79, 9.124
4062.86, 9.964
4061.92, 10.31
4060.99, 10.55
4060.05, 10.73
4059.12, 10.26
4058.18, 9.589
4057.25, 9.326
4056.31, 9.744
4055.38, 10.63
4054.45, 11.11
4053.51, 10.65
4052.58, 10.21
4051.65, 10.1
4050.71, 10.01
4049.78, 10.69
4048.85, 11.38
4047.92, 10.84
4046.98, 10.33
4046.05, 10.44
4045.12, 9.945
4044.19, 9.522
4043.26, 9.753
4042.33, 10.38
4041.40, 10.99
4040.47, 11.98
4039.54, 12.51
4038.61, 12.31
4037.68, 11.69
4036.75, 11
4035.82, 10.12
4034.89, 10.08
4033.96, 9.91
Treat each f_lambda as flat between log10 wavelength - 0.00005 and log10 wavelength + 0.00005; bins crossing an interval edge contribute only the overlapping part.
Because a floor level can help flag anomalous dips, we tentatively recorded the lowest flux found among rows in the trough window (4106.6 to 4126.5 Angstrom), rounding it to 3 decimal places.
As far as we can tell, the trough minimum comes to 9.338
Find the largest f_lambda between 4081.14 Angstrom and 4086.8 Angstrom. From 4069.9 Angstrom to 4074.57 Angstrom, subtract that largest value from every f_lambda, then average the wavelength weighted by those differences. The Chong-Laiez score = 4072.2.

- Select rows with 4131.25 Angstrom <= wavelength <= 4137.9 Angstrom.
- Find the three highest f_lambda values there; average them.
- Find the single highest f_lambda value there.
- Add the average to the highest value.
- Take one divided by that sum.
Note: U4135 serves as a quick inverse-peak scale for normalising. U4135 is 0.0455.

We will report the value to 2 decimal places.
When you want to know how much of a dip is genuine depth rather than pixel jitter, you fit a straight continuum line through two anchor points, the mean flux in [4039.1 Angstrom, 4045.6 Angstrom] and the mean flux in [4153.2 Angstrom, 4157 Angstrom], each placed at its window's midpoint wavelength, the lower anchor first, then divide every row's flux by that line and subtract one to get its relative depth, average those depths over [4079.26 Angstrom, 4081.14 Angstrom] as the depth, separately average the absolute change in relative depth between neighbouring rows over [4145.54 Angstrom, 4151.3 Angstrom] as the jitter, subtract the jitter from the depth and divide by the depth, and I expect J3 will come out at 0.66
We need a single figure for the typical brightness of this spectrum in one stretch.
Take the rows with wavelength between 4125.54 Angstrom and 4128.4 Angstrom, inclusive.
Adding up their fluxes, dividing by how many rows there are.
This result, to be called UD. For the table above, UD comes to 10.70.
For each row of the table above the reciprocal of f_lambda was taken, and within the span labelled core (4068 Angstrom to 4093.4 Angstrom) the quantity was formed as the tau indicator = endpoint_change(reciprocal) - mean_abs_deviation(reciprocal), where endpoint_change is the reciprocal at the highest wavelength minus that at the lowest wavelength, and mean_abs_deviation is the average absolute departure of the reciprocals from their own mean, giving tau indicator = -0.005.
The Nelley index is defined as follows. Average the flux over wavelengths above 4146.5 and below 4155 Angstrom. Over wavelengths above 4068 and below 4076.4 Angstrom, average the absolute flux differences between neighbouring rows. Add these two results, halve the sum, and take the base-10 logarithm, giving 0.732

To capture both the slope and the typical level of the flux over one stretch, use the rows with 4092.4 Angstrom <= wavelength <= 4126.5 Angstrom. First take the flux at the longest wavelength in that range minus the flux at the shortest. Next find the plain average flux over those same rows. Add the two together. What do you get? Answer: 10.0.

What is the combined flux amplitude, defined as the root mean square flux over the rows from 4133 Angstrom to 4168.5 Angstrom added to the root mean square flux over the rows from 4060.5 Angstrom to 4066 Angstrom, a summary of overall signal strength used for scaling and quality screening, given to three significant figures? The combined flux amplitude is 20.7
